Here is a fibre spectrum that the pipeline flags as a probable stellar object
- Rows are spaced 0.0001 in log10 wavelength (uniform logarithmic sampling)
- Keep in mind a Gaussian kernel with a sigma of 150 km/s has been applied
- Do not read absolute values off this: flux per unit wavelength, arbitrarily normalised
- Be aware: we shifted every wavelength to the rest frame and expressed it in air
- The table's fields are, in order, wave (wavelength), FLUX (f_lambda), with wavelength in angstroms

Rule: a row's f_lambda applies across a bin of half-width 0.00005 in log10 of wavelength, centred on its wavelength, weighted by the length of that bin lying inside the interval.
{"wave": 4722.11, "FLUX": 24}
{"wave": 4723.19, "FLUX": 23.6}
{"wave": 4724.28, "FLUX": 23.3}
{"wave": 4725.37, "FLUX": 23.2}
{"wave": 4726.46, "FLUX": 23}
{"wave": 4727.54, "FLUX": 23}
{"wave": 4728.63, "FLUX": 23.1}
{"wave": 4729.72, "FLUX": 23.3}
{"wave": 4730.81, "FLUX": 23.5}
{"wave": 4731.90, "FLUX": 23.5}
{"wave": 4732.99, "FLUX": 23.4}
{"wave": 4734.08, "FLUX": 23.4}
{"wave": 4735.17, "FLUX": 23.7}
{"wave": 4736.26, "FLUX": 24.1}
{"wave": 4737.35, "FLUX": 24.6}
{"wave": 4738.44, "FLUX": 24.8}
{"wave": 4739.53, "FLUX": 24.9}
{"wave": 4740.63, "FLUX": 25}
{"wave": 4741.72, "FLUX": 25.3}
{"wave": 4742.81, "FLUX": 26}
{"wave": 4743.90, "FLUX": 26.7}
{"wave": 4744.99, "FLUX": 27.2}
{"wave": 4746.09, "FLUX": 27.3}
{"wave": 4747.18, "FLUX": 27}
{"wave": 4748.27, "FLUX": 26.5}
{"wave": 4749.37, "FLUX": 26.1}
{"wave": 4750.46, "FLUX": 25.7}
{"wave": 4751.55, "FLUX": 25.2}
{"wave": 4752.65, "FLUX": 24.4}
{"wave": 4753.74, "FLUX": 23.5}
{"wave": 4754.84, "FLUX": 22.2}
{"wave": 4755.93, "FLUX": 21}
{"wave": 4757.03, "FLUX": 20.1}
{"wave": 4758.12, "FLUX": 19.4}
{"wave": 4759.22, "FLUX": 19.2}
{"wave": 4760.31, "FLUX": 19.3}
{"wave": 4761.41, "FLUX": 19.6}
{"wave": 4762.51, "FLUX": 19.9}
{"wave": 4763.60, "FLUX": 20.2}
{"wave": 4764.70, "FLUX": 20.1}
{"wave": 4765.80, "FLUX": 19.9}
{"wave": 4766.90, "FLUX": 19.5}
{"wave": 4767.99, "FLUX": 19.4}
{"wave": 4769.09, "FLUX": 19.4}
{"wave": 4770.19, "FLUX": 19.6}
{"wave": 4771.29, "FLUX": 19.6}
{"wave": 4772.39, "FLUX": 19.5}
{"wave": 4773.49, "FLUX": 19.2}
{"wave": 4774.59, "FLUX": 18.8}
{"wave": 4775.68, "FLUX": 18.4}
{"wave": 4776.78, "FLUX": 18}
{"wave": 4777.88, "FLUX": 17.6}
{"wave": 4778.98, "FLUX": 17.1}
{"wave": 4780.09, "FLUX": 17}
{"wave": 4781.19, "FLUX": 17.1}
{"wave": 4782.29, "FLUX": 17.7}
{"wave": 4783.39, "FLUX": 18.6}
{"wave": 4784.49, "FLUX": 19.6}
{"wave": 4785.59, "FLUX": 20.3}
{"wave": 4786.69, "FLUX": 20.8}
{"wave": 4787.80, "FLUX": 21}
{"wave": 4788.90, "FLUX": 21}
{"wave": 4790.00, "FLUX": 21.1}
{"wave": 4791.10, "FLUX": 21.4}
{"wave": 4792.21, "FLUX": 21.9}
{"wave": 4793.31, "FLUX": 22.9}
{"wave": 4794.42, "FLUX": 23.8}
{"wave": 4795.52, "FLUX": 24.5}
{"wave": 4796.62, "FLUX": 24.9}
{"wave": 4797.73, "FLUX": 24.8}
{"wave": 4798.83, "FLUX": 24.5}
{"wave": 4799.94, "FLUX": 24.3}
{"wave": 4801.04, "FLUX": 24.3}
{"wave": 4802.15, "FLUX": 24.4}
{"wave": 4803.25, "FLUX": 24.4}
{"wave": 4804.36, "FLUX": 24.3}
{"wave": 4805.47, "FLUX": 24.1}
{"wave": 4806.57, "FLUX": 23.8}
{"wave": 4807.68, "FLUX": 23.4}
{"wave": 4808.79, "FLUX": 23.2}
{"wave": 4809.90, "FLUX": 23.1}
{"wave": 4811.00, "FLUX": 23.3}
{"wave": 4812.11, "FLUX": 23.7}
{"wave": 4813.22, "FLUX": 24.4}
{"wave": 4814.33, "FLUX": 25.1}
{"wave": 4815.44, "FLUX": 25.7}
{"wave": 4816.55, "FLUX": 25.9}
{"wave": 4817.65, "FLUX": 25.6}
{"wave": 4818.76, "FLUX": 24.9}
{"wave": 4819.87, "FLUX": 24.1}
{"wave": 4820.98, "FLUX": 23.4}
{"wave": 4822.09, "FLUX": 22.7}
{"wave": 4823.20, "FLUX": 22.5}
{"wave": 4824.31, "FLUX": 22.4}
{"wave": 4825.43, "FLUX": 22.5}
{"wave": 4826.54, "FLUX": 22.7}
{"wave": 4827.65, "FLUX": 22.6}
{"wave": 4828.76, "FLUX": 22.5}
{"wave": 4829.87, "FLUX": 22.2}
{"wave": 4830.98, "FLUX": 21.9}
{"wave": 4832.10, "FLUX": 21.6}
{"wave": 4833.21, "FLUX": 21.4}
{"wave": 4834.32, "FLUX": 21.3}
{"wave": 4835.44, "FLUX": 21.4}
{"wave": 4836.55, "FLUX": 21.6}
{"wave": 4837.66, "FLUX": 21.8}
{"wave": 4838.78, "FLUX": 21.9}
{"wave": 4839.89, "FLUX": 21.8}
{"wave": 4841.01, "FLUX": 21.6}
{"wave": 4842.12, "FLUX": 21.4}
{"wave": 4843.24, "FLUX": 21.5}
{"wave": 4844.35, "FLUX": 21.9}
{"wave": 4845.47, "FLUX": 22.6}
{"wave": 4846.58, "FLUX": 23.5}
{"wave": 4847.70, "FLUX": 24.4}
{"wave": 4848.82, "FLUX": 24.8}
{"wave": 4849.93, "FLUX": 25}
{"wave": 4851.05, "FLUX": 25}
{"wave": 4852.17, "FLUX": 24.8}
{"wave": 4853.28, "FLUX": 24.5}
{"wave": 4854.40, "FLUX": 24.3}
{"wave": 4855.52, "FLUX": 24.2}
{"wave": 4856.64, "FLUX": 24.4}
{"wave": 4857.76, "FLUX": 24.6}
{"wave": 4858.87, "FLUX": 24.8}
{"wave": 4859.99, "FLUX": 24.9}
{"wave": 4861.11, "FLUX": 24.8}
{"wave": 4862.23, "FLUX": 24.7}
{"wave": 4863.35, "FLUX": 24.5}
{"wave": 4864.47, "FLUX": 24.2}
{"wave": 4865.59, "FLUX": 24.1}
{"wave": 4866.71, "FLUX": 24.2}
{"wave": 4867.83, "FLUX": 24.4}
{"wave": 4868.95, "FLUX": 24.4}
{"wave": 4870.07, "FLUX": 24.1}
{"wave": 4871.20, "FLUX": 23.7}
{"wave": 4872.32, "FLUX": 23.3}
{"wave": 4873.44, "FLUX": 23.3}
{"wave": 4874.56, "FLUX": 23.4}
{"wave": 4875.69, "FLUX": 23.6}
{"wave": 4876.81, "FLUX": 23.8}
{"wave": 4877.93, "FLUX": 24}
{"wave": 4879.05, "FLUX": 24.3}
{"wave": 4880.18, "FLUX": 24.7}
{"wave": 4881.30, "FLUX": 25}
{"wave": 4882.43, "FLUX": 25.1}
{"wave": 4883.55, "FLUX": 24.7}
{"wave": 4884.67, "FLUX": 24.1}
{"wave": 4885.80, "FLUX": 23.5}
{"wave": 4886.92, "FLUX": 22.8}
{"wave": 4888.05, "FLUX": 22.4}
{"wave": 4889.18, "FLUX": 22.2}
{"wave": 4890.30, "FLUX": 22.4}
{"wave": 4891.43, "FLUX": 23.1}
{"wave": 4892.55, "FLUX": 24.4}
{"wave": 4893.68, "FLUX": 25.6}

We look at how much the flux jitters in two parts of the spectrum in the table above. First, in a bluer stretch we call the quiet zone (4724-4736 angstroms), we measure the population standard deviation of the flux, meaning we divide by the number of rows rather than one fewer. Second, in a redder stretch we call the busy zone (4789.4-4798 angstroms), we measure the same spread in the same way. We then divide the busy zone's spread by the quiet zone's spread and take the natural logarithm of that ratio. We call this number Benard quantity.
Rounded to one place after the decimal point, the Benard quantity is 1.9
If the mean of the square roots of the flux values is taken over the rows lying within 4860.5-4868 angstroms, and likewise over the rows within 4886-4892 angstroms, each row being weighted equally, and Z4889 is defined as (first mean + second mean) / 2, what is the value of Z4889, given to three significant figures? 4.85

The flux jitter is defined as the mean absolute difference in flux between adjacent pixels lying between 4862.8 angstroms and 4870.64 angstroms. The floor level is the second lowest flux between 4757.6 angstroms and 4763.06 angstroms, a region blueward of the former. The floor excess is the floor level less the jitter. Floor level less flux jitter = 19.1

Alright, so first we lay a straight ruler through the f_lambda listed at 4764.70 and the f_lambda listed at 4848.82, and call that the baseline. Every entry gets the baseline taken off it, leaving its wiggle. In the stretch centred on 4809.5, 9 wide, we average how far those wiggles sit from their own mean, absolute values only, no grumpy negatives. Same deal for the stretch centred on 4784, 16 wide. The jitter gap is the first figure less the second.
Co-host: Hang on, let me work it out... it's -1.0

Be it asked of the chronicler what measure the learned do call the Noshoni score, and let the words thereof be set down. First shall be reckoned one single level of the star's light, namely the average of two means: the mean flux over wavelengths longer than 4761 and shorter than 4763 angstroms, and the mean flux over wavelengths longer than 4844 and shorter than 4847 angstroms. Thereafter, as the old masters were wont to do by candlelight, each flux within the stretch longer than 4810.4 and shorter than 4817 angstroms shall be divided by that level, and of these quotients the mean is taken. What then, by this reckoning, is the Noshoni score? 1.16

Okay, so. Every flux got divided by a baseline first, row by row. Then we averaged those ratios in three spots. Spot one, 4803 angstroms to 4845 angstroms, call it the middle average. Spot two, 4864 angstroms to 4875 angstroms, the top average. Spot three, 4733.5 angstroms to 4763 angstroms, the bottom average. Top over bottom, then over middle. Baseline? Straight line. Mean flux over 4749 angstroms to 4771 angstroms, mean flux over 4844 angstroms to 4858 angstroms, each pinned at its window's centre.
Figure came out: 0.85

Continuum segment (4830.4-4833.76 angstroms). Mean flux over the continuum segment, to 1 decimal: 21.6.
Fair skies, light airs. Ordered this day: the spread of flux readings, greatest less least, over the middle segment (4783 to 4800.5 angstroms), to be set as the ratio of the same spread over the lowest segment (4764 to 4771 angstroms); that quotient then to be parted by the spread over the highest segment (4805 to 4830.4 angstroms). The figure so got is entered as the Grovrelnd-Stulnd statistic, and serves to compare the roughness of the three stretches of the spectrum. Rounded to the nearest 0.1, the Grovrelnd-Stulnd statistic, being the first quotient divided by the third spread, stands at 2.4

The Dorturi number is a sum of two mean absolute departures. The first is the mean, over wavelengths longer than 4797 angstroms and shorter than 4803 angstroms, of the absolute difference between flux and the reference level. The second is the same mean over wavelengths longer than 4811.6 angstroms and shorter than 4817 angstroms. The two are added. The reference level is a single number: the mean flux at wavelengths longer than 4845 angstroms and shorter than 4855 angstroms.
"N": 1.0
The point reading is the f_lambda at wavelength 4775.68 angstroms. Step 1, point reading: 18.4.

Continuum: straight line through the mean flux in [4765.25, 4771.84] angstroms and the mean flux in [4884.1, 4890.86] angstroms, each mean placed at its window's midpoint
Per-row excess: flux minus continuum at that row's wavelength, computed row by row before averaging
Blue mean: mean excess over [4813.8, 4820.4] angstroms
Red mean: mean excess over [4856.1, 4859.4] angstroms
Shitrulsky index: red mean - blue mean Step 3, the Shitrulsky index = -1.8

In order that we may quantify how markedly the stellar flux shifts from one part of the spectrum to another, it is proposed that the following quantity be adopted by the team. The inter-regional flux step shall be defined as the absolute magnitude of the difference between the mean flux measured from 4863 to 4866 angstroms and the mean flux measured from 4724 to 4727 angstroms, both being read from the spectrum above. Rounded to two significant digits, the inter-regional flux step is 1.1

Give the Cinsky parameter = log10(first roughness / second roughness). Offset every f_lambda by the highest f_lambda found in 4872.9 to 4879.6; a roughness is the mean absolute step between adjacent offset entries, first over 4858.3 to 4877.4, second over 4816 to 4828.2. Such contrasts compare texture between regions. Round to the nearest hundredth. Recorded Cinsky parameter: -0.35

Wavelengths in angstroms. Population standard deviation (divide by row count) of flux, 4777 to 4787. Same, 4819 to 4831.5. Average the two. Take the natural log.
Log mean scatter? -0.02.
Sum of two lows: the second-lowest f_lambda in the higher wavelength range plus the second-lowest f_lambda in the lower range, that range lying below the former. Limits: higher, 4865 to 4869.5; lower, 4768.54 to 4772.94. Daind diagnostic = 43.7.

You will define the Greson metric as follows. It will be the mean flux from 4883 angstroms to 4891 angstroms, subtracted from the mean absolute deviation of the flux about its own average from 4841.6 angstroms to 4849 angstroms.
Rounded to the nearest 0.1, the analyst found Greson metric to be -22.0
